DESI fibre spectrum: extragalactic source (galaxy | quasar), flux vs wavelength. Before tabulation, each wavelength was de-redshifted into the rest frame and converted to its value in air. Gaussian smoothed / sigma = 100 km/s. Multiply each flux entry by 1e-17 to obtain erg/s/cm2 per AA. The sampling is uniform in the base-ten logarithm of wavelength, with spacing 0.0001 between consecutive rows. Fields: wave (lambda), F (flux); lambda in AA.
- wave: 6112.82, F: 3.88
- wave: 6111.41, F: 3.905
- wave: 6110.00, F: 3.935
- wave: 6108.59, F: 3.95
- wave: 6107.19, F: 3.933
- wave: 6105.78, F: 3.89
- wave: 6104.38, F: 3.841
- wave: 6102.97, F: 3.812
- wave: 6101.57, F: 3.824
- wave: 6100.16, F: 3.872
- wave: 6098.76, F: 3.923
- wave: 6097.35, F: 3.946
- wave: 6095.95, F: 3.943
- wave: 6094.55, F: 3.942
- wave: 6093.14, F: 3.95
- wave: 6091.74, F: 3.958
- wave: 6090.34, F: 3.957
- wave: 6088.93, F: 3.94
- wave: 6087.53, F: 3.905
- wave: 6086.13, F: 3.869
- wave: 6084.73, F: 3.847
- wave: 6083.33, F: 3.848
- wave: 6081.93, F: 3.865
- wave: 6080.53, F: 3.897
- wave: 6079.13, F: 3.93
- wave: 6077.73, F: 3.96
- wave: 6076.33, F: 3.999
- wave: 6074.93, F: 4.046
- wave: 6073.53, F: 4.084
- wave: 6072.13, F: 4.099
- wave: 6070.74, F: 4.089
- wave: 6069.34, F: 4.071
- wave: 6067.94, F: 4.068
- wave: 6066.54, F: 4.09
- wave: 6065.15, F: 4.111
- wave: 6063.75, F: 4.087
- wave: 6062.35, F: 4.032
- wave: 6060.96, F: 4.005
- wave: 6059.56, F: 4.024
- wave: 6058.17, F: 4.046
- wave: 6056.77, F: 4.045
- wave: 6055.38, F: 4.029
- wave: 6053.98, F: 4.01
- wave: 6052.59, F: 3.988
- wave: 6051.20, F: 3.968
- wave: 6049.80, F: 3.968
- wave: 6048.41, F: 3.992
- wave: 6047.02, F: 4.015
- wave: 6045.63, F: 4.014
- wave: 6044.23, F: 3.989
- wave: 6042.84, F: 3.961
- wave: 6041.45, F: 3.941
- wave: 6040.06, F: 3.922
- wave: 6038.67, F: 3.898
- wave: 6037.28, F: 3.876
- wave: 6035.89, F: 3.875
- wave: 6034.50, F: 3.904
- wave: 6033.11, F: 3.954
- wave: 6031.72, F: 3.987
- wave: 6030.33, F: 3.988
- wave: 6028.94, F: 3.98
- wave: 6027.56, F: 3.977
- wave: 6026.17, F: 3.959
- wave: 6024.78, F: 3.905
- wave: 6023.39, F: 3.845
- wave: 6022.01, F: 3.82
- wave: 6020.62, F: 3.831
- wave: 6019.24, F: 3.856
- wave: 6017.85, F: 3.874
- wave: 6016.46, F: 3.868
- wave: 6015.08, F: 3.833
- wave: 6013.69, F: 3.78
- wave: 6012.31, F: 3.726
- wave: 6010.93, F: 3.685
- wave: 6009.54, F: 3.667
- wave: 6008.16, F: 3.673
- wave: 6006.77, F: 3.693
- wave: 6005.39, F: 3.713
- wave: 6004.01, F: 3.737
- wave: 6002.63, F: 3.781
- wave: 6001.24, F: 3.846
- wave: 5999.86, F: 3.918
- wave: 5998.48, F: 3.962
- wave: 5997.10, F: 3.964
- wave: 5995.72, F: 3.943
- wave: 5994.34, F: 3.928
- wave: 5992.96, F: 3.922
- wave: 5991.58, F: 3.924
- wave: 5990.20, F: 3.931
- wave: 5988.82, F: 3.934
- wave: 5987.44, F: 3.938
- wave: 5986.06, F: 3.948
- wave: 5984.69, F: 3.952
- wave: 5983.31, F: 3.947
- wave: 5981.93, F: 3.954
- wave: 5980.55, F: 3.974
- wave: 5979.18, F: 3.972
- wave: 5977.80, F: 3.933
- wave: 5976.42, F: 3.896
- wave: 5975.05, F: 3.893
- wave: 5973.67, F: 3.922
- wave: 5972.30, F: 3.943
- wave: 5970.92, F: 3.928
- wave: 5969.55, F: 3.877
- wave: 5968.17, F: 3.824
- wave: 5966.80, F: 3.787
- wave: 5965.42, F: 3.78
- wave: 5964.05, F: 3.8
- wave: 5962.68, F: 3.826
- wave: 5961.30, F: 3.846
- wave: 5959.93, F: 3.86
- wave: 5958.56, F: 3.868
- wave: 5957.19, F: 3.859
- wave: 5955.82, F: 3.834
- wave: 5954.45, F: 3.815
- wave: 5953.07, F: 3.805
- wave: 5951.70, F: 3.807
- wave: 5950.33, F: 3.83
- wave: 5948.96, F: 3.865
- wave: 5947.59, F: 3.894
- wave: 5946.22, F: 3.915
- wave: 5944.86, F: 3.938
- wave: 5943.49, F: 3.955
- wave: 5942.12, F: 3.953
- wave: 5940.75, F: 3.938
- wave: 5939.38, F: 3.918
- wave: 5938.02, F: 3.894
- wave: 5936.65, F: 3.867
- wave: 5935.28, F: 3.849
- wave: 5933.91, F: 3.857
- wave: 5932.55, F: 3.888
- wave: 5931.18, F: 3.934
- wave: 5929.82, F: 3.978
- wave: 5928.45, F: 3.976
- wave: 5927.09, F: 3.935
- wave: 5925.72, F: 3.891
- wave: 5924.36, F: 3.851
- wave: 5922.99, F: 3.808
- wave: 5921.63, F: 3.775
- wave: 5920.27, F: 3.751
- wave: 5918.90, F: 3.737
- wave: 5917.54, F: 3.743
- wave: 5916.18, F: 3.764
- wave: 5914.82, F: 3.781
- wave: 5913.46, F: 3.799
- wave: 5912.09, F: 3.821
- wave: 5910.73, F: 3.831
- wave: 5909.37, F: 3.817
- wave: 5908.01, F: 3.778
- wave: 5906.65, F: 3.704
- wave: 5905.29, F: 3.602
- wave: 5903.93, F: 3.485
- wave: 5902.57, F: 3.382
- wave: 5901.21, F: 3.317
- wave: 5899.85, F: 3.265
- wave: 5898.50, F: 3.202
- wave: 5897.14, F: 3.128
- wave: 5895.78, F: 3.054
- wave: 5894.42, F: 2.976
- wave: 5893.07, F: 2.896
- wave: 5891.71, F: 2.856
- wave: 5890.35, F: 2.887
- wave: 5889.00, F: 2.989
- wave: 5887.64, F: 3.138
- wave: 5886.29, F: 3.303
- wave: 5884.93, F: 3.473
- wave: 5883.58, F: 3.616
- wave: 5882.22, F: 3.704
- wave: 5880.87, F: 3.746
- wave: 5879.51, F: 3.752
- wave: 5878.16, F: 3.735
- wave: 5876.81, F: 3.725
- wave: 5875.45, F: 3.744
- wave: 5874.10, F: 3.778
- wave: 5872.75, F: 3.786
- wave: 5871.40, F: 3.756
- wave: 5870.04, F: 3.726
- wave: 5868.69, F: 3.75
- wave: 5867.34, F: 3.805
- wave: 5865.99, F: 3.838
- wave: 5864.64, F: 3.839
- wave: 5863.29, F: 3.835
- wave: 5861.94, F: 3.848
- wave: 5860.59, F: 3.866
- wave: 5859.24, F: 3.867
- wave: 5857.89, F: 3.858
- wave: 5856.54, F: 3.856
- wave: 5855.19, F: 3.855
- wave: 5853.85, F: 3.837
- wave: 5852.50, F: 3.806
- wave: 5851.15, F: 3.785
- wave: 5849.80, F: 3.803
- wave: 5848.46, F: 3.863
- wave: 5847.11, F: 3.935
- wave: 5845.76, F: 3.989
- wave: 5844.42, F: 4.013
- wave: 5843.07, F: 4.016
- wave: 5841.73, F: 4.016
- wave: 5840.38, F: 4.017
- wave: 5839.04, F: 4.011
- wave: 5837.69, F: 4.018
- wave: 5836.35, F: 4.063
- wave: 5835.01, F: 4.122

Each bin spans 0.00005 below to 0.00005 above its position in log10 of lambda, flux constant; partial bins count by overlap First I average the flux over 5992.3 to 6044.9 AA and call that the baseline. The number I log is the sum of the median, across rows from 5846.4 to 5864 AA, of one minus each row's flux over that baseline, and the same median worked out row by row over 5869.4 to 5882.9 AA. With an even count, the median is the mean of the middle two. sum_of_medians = 0.035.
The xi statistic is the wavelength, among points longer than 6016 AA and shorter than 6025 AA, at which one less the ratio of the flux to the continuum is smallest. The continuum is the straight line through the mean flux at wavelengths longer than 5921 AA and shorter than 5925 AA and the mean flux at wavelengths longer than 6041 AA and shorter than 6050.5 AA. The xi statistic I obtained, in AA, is 6024.78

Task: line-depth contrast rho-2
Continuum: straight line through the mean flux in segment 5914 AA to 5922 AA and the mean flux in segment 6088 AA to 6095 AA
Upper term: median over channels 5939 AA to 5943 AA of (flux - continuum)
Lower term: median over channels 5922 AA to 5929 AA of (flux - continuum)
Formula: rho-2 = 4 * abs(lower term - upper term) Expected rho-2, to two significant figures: 0.12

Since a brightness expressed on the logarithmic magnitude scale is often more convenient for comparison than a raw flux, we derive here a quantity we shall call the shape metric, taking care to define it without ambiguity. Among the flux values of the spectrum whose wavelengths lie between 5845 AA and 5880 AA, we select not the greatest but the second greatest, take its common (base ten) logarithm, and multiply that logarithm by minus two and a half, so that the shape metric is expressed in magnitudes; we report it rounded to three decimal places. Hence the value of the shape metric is -1.487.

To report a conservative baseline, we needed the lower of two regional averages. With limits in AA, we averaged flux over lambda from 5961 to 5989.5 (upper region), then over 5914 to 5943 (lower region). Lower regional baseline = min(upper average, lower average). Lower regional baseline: 3.86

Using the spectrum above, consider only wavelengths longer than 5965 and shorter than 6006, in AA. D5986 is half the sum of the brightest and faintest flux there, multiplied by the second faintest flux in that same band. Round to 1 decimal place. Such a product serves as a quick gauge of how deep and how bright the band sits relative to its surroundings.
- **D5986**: 14.4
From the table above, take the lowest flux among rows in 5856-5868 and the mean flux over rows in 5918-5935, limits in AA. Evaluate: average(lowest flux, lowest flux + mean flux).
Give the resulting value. 5.74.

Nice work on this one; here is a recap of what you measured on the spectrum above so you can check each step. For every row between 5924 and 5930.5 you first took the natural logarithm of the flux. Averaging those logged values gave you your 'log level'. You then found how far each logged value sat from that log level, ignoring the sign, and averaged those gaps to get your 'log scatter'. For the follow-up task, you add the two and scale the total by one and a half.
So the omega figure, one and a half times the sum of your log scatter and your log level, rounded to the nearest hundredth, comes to 2.07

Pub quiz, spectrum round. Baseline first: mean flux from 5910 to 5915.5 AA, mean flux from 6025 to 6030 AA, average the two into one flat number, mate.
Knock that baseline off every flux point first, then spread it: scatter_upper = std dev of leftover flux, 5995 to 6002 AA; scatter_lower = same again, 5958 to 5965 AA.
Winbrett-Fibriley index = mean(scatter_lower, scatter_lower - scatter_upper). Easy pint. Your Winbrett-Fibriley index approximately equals 0.003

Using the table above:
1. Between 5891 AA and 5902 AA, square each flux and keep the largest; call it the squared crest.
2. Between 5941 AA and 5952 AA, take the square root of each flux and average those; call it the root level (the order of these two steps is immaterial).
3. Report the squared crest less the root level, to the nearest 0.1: 9.0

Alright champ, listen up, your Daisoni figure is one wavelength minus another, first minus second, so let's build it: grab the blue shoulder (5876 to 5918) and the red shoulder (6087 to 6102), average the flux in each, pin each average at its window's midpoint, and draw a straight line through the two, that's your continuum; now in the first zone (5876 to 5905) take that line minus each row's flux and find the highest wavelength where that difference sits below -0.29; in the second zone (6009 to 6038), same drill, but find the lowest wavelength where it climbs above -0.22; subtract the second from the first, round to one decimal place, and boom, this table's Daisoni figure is -128.7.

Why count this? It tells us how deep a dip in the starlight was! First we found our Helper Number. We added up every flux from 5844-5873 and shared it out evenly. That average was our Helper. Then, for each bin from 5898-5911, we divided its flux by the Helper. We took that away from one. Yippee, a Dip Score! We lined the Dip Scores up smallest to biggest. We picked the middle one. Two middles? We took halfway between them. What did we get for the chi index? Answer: 0.08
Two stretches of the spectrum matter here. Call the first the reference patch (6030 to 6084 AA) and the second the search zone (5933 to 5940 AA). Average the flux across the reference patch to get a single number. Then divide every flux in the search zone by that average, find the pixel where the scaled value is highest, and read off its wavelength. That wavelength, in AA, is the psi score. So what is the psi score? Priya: 5939.38 AA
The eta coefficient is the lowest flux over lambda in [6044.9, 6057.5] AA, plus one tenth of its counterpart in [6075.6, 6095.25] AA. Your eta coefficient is 4.4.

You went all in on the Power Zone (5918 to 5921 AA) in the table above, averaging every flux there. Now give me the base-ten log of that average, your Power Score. 0.573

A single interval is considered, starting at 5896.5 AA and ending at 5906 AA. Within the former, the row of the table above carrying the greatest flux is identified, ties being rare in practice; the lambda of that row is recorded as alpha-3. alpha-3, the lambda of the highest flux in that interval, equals 5905.29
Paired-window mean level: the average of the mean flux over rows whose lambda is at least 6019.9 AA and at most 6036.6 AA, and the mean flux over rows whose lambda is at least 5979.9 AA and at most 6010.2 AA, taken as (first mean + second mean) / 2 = 3.90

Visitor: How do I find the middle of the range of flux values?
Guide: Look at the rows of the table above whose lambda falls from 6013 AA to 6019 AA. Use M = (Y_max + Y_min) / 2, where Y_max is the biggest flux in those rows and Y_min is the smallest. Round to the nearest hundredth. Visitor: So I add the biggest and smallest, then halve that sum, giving 3.83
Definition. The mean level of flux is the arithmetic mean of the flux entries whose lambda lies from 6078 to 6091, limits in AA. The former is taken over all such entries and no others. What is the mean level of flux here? 3.90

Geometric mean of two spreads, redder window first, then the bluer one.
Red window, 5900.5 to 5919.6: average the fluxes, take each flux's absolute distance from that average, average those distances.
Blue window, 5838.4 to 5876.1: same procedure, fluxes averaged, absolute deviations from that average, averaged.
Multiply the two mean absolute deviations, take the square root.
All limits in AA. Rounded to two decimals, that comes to 0.10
